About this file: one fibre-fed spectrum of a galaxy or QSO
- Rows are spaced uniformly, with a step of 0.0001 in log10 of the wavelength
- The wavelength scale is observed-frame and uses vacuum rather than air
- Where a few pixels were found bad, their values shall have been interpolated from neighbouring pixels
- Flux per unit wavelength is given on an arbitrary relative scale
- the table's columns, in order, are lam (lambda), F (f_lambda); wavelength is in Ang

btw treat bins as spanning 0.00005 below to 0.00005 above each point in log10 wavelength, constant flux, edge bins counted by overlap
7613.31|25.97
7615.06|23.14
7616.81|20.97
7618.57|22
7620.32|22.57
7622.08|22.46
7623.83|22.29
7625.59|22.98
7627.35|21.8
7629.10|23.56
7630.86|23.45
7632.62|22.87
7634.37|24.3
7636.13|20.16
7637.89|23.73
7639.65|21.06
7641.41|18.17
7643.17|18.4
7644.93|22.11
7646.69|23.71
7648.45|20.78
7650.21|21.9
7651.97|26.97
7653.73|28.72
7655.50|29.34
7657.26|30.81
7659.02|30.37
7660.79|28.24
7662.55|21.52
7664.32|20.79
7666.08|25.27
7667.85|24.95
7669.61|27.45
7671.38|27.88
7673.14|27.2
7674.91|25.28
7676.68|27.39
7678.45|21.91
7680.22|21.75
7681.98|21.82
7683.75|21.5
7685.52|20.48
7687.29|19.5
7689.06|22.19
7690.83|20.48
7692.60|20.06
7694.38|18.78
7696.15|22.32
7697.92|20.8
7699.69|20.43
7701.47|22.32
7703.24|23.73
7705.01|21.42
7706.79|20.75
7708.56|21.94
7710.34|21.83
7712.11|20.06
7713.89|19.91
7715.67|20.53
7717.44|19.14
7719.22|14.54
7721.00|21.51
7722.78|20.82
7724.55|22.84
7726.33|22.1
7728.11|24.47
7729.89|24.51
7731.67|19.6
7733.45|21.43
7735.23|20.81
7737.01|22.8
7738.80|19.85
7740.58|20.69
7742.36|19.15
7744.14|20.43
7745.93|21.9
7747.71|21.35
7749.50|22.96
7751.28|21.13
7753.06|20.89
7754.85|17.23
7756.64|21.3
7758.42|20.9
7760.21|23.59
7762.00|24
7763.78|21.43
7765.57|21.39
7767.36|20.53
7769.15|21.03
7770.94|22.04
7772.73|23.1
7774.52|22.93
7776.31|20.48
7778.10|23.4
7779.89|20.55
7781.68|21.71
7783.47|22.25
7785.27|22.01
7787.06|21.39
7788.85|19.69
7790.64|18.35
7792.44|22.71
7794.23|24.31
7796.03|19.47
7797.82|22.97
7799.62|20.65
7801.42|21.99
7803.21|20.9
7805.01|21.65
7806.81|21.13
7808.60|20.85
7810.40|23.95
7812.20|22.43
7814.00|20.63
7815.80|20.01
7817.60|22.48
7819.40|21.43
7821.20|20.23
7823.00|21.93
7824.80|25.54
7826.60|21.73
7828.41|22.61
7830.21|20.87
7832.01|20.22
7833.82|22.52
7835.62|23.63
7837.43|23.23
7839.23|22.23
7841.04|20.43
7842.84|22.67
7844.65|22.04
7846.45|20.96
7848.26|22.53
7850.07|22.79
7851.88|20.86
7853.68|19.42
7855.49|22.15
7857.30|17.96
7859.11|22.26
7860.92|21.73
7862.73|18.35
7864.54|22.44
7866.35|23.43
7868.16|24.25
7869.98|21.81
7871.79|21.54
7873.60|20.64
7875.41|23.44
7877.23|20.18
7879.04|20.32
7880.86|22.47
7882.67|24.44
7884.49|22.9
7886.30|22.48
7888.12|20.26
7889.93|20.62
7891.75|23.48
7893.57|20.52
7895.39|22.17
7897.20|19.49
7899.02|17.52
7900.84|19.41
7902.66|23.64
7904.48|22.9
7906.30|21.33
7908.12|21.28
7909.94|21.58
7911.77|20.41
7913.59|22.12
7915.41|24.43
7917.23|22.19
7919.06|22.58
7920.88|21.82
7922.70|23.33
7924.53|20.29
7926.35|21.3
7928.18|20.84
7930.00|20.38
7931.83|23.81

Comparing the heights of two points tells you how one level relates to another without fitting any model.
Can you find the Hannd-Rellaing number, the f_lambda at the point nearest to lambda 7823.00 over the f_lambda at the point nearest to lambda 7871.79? 1.02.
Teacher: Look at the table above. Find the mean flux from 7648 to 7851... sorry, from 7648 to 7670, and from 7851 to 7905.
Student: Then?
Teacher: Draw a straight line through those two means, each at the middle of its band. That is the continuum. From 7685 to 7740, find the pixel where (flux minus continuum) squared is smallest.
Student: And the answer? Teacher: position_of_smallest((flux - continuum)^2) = 7729.89 Ang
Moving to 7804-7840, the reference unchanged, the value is 7839.23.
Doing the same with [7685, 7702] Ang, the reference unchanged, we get 7701.47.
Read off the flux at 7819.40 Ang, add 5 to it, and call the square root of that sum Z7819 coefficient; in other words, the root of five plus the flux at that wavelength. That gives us 5.14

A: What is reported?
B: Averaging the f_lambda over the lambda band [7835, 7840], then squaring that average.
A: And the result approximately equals 530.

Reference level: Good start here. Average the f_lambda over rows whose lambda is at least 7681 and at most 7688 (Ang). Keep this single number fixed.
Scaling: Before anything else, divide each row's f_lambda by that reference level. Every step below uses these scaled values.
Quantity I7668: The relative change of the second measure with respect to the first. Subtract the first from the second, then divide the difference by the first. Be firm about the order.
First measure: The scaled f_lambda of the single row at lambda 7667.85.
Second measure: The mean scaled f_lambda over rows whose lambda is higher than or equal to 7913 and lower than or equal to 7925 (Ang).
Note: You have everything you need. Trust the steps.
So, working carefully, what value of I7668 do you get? -0.10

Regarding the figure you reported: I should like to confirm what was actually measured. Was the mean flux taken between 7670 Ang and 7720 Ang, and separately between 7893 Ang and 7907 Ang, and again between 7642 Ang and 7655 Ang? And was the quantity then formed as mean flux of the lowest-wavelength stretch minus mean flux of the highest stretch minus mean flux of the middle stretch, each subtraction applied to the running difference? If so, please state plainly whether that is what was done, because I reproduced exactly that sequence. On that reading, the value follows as -19.3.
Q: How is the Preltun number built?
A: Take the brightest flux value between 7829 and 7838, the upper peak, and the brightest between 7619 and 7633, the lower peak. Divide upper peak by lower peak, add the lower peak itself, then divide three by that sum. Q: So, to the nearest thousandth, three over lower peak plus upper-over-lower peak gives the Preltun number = 0.122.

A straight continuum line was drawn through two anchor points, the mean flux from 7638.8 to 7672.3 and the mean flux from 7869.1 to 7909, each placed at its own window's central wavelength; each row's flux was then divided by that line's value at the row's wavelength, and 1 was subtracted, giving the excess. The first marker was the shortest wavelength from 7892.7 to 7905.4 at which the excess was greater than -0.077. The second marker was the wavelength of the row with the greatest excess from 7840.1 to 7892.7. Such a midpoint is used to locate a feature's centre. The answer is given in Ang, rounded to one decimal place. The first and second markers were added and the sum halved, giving 7888.1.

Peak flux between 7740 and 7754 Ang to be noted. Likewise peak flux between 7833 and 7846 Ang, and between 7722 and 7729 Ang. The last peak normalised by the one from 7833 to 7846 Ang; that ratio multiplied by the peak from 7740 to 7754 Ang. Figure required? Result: 24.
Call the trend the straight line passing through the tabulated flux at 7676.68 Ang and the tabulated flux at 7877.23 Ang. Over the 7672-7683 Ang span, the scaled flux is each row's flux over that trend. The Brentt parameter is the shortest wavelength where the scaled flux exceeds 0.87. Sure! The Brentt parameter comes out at 7673.14 Ang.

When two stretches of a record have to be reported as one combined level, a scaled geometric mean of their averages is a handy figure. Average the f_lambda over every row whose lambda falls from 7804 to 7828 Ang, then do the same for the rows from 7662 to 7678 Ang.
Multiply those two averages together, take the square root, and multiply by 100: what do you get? 2351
